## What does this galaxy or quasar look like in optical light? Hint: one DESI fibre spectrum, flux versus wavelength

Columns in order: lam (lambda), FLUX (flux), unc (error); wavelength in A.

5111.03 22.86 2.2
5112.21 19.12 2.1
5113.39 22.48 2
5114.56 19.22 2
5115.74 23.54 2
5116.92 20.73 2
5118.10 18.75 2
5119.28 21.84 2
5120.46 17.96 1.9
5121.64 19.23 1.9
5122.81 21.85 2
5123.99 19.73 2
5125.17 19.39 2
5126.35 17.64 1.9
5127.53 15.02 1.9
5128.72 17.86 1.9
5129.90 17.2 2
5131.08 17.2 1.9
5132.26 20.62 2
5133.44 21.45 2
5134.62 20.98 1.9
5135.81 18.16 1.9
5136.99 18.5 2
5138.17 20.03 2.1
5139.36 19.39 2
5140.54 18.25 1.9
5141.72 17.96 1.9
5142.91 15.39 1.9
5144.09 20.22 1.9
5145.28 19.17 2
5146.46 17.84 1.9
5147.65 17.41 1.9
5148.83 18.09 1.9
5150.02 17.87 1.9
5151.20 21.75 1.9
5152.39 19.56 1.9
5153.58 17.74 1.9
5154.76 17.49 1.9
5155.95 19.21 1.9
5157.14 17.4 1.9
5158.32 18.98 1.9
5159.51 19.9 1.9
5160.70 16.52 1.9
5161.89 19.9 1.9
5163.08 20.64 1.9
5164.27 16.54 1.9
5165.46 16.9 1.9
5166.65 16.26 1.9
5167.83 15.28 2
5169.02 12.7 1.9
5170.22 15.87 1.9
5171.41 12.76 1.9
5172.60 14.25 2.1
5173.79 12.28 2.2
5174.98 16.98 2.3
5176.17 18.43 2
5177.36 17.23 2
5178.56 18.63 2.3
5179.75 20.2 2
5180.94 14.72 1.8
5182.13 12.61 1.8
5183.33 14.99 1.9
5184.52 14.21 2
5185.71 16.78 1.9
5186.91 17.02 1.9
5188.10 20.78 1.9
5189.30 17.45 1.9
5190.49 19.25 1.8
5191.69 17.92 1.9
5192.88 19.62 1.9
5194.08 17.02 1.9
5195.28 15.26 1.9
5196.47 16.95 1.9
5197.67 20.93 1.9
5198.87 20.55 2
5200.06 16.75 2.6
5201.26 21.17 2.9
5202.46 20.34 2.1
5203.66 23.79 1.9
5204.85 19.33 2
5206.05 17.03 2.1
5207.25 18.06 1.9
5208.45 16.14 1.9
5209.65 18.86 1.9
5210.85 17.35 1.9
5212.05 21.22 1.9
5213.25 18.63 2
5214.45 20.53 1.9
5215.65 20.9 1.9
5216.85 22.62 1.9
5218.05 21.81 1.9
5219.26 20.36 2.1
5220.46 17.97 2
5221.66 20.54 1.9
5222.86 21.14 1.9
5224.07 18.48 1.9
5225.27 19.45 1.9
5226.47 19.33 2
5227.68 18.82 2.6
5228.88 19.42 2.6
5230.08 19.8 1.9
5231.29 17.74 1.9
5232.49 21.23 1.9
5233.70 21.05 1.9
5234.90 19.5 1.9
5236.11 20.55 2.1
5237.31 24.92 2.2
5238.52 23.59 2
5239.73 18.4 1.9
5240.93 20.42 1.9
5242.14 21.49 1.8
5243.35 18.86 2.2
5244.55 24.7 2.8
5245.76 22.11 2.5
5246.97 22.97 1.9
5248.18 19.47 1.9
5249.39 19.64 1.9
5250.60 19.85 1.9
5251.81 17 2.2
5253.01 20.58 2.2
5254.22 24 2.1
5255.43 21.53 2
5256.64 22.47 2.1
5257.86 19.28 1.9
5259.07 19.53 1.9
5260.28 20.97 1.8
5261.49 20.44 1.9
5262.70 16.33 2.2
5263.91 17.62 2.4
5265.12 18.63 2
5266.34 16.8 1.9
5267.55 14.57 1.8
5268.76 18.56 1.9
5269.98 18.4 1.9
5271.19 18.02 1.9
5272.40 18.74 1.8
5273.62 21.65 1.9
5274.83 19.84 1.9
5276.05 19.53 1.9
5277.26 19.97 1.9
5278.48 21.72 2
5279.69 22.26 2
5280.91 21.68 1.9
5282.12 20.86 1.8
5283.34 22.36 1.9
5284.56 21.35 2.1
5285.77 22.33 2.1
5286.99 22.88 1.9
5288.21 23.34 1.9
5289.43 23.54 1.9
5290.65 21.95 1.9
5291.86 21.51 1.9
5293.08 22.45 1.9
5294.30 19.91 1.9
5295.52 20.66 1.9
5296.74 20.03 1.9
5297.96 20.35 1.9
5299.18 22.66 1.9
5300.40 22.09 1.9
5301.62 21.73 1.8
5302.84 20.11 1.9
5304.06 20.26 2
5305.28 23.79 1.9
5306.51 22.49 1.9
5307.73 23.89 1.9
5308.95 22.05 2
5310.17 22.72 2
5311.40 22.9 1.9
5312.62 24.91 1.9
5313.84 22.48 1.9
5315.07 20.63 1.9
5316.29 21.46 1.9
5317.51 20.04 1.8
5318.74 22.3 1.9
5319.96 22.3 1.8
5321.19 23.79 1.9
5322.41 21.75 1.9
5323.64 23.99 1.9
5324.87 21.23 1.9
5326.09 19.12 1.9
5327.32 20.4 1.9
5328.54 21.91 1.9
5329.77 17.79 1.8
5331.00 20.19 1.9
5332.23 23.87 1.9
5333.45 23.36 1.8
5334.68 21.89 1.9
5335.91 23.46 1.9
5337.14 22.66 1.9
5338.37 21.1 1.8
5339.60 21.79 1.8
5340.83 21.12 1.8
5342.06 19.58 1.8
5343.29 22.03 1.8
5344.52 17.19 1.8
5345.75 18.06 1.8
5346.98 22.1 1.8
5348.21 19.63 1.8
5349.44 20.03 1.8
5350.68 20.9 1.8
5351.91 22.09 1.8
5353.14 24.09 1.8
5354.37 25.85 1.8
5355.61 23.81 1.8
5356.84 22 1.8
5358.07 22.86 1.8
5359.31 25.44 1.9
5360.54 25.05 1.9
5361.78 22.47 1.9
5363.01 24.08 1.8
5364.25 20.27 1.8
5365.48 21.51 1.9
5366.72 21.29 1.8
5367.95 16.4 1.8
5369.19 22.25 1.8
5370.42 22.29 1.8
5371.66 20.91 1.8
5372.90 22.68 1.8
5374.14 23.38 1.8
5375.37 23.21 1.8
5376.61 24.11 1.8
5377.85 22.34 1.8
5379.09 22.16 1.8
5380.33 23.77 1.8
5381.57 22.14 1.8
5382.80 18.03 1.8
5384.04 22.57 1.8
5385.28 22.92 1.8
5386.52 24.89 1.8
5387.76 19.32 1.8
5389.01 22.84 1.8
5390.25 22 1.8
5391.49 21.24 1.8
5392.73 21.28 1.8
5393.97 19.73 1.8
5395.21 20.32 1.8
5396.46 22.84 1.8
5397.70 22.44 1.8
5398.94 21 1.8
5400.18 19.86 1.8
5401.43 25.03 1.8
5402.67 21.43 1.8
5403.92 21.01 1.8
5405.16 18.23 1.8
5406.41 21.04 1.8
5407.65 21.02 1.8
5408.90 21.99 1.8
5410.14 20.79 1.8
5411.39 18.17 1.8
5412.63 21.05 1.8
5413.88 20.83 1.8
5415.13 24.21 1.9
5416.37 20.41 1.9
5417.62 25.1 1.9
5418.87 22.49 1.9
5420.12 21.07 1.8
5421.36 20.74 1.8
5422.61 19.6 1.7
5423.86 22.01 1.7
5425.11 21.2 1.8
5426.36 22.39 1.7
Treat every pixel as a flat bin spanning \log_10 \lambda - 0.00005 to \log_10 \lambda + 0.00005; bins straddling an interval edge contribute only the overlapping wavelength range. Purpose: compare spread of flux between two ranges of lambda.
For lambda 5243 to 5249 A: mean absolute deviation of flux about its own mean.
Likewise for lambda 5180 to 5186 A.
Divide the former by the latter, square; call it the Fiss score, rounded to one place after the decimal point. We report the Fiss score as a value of 3.9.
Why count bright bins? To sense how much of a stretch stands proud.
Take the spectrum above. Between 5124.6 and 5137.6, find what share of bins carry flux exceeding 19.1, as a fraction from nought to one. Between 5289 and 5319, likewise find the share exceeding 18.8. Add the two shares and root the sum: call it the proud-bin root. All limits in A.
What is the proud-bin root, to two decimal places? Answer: 1.17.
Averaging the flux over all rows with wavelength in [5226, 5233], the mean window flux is 19.4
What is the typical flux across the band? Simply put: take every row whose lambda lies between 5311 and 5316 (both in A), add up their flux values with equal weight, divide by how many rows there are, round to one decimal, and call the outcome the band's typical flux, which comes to 22.7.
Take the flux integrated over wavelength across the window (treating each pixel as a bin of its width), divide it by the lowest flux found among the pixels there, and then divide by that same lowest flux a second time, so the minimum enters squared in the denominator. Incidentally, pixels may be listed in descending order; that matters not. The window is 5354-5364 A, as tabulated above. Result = 0.49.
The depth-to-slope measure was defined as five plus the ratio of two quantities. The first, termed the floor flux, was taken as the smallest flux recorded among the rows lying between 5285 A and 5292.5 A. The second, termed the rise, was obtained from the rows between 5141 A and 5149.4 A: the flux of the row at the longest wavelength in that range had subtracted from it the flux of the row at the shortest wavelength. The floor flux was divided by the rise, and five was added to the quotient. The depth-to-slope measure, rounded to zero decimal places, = 170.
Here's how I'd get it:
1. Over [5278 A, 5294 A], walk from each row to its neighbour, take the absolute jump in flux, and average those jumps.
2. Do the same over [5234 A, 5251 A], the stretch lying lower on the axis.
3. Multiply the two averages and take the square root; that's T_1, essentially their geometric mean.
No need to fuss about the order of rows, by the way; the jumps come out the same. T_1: 1.38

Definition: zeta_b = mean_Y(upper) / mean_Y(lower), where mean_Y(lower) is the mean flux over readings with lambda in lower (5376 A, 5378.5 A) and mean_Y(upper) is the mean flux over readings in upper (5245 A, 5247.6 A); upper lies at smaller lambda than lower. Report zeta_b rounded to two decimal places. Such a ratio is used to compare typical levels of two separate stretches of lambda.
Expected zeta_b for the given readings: 0.97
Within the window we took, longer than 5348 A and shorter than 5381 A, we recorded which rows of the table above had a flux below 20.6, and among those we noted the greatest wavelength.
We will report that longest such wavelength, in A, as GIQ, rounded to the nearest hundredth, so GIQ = 5367.95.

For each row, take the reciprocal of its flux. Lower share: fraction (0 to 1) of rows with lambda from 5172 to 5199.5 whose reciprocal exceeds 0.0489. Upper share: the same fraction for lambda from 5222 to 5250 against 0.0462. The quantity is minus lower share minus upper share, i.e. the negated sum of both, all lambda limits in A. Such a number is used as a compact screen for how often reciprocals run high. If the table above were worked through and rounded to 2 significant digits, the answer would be -1.7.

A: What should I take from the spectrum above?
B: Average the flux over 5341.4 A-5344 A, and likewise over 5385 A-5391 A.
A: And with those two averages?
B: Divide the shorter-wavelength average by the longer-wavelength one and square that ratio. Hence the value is 0.86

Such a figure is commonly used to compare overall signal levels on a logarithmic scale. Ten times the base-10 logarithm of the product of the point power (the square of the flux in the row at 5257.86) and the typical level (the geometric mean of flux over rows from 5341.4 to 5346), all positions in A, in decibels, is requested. 38.5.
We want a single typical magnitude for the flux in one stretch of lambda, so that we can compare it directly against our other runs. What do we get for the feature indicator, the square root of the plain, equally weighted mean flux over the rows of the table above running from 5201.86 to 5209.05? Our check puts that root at 4.37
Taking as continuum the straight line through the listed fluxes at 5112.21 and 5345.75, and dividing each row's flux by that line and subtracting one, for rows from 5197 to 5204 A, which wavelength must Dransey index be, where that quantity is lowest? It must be 5200.06 A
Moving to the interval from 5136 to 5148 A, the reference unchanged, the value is 5142.91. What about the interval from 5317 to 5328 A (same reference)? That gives 5326.09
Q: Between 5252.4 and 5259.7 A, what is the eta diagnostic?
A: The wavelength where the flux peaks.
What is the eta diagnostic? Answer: 5254.22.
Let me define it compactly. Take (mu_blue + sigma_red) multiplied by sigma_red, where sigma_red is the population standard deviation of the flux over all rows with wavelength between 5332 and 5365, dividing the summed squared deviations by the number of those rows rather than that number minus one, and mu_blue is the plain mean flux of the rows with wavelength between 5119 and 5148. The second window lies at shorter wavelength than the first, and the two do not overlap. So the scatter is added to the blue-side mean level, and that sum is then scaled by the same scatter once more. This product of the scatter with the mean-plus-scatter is 43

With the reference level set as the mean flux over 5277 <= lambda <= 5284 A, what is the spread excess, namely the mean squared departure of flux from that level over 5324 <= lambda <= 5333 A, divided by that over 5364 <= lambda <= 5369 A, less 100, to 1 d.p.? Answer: -99.4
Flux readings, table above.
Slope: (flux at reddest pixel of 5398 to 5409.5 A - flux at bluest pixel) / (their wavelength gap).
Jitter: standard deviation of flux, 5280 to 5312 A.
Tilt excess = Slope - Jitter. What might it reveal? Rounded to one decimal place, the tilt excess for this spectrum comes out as -1.1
